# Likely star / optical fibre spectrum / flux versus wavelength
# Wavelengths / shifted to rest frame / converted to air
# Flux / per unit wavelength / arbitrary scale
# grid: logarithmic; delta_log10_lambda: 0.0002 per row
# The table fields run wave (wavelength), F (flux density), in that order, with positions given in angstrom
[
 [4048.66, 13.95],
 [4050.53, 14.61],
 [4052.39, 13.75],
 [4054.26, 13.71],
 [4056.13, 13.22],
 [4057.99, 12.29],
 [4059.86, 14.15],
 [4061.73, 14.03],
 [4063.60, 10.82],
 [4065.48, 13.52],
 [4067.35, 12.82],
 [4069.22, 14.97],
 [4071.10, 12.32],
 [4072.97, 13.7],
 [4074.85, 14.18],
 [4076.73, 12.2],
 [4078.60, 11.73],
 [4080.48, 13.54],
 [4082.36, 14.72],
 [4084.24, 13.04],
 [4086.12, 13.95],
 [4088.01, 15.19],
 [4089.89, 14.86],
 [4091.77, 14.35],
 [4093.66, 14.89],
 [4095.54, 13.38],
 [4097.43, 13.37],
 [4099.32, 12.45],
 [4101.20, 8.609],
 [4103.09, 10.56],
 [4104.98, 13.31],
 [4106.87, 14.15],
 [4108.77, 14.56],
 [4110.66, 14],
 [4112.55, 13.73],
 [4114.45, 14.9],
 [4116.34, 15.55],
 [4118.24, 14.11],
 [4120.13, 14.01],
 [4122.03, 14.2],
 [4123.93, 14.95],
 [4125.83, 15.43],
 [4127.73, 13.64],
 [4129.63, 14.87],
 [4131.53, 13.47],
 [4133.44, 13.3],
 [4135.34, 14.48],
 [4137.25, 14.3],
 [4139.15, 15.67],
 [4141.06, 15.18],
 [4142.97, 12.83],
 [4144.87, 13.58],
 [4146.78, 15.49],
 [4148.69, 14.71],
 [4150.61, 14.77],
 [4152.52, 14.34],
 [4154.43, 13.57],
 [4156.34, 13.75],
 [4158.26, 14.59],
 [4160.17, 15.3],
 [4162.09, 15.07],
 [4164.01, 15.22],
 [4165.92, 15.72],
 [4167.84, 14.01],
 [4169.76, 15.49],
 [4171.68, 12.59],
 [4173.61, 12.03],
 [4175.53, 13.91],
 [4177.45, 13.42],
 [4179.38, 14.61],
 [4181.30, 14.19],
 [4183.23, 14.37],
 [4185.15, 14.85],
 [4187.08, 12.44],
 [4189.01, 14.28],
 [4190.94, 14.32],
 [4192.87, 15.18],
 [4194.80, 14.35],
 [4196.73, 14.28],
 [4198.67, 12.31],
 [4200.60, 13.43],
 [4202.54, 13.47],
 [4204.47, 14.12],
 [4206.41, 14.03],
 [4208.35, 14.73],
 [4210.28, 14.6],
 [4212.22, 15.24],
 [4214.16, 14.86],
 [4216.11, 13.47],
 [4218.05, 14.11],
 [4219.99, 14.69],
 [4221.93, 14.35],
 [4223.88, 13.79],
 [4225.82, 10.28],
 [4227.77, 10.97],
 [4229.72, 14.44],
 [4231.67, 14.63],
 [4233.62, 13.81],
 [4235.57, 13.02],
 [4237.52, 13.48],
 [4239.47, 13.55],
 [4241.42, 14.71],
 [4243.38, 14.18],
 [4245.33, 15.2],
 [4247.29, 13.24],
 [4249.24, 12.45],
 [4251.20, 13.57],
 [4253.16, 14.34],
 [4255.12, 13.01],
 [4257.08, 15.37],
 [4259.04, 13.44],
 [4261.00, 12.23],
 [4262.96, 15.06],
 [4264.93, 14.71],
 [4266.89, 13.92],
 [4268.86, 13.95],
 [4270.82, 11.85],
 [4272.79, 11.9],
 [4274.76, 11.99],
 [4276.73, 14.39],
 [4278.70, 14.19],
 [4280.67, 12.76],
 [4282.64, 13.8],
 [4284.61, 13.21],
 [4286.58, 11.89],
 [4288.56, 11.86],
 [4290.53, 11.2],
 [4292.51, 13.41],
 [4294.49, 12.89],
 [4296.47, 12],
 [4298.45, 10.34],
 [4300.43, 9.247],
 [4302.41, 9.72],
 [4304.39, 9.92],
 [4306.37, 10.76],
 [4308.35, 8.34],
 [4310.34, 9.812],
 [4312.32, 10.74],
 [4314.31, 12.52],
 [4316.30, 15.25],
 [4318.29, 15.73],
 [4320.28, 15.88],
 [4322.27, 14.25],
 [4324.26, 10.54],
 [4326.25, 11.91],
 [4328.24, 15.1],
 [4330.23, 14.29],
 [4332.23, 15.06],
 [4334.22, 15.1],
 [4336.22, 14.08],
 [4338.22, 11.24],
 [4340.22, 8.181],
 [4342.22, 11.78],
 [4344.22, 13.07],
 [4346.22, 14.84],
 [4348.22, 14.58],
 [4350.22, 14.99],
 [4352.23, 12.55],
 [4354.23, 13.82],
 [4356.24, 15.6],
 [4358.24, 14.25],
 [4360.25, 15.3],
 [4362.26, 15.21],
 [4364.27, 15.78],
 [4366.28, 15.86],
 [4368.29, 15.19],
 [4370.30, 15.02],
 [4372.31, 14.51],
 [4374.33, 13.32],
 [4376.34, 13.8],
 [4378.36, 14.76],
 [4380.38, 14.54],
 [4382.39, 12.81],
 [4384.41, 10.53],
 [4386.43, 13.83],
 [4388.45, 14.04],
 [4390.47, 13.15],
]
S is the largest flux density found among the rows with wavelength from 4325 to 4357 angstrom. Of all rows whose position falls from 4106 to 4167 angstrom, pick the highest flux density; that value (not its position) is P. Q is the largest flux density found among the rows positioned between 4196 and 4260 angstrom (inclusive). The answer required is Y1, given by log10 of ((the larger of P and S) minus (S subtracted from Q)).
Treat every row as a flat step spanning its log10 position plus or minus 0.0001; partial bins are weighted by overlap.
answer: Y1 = 1.20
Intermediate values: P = 15.72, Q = 15.37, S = 15.6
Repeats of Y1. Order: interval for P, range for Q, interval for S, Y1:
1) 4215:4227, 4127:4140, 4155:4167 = 1.20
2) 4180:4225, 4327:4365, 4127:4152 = 1.19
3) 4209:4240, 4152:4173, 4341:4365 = 1.20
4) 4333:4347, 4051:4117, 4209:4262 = 1.18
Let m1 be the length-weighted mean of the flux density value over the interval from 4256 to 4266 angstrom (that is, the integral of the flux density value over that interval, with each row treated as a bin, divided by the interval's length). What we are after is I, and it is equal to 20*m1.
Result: 283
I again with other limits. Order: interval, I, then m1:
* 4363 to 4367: 316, 15.8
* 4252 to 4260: 281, 14.0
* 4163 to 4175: 283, 14.2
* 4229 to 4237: 279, 13.9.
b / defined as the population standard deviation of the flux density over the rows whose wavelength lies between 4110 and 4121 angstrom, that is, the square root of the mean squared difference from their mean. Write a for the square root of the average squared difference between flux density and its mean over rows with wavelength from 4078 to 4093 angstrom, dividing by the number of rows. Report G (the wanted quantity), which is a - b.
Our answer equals 0.4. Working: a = 1.1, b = 0.63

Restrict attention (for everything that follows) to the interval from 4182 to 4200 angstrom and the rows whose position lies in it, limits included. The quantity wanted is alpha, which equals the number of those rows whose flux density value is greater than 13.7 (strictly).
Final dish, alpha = 7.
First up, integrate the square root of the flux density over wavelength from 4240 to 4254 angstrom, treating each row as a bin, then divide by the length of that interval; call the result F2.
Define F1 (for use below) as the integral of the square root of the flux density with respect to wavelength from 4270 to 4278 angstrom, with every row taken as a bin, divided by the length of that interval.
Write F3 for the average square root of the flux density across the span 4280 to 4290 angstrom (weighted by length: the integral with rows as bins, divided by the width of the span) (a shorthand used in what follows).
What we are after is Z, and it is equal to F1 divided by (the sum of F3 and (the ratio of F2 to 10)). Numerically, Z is 0.902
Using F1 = 3.54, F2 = 3.73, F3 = 3.56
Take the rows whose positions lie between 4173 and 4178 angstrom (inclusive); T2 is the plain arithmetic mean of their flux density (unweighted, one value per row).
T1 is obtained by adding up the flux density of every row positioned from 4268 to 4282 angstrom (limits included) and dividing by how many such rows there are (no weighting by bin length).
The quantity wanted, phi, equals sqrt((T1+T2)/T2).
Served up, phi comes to 1.411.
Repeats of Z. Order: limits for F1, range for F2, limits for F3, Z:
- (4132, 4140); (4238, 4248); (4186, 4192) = 0.929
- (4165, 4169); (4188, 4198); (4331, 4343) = 0.986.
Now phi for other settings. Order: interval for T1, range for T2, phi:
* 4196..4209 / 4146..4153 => 1.389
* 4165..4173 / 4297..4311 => 1.576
